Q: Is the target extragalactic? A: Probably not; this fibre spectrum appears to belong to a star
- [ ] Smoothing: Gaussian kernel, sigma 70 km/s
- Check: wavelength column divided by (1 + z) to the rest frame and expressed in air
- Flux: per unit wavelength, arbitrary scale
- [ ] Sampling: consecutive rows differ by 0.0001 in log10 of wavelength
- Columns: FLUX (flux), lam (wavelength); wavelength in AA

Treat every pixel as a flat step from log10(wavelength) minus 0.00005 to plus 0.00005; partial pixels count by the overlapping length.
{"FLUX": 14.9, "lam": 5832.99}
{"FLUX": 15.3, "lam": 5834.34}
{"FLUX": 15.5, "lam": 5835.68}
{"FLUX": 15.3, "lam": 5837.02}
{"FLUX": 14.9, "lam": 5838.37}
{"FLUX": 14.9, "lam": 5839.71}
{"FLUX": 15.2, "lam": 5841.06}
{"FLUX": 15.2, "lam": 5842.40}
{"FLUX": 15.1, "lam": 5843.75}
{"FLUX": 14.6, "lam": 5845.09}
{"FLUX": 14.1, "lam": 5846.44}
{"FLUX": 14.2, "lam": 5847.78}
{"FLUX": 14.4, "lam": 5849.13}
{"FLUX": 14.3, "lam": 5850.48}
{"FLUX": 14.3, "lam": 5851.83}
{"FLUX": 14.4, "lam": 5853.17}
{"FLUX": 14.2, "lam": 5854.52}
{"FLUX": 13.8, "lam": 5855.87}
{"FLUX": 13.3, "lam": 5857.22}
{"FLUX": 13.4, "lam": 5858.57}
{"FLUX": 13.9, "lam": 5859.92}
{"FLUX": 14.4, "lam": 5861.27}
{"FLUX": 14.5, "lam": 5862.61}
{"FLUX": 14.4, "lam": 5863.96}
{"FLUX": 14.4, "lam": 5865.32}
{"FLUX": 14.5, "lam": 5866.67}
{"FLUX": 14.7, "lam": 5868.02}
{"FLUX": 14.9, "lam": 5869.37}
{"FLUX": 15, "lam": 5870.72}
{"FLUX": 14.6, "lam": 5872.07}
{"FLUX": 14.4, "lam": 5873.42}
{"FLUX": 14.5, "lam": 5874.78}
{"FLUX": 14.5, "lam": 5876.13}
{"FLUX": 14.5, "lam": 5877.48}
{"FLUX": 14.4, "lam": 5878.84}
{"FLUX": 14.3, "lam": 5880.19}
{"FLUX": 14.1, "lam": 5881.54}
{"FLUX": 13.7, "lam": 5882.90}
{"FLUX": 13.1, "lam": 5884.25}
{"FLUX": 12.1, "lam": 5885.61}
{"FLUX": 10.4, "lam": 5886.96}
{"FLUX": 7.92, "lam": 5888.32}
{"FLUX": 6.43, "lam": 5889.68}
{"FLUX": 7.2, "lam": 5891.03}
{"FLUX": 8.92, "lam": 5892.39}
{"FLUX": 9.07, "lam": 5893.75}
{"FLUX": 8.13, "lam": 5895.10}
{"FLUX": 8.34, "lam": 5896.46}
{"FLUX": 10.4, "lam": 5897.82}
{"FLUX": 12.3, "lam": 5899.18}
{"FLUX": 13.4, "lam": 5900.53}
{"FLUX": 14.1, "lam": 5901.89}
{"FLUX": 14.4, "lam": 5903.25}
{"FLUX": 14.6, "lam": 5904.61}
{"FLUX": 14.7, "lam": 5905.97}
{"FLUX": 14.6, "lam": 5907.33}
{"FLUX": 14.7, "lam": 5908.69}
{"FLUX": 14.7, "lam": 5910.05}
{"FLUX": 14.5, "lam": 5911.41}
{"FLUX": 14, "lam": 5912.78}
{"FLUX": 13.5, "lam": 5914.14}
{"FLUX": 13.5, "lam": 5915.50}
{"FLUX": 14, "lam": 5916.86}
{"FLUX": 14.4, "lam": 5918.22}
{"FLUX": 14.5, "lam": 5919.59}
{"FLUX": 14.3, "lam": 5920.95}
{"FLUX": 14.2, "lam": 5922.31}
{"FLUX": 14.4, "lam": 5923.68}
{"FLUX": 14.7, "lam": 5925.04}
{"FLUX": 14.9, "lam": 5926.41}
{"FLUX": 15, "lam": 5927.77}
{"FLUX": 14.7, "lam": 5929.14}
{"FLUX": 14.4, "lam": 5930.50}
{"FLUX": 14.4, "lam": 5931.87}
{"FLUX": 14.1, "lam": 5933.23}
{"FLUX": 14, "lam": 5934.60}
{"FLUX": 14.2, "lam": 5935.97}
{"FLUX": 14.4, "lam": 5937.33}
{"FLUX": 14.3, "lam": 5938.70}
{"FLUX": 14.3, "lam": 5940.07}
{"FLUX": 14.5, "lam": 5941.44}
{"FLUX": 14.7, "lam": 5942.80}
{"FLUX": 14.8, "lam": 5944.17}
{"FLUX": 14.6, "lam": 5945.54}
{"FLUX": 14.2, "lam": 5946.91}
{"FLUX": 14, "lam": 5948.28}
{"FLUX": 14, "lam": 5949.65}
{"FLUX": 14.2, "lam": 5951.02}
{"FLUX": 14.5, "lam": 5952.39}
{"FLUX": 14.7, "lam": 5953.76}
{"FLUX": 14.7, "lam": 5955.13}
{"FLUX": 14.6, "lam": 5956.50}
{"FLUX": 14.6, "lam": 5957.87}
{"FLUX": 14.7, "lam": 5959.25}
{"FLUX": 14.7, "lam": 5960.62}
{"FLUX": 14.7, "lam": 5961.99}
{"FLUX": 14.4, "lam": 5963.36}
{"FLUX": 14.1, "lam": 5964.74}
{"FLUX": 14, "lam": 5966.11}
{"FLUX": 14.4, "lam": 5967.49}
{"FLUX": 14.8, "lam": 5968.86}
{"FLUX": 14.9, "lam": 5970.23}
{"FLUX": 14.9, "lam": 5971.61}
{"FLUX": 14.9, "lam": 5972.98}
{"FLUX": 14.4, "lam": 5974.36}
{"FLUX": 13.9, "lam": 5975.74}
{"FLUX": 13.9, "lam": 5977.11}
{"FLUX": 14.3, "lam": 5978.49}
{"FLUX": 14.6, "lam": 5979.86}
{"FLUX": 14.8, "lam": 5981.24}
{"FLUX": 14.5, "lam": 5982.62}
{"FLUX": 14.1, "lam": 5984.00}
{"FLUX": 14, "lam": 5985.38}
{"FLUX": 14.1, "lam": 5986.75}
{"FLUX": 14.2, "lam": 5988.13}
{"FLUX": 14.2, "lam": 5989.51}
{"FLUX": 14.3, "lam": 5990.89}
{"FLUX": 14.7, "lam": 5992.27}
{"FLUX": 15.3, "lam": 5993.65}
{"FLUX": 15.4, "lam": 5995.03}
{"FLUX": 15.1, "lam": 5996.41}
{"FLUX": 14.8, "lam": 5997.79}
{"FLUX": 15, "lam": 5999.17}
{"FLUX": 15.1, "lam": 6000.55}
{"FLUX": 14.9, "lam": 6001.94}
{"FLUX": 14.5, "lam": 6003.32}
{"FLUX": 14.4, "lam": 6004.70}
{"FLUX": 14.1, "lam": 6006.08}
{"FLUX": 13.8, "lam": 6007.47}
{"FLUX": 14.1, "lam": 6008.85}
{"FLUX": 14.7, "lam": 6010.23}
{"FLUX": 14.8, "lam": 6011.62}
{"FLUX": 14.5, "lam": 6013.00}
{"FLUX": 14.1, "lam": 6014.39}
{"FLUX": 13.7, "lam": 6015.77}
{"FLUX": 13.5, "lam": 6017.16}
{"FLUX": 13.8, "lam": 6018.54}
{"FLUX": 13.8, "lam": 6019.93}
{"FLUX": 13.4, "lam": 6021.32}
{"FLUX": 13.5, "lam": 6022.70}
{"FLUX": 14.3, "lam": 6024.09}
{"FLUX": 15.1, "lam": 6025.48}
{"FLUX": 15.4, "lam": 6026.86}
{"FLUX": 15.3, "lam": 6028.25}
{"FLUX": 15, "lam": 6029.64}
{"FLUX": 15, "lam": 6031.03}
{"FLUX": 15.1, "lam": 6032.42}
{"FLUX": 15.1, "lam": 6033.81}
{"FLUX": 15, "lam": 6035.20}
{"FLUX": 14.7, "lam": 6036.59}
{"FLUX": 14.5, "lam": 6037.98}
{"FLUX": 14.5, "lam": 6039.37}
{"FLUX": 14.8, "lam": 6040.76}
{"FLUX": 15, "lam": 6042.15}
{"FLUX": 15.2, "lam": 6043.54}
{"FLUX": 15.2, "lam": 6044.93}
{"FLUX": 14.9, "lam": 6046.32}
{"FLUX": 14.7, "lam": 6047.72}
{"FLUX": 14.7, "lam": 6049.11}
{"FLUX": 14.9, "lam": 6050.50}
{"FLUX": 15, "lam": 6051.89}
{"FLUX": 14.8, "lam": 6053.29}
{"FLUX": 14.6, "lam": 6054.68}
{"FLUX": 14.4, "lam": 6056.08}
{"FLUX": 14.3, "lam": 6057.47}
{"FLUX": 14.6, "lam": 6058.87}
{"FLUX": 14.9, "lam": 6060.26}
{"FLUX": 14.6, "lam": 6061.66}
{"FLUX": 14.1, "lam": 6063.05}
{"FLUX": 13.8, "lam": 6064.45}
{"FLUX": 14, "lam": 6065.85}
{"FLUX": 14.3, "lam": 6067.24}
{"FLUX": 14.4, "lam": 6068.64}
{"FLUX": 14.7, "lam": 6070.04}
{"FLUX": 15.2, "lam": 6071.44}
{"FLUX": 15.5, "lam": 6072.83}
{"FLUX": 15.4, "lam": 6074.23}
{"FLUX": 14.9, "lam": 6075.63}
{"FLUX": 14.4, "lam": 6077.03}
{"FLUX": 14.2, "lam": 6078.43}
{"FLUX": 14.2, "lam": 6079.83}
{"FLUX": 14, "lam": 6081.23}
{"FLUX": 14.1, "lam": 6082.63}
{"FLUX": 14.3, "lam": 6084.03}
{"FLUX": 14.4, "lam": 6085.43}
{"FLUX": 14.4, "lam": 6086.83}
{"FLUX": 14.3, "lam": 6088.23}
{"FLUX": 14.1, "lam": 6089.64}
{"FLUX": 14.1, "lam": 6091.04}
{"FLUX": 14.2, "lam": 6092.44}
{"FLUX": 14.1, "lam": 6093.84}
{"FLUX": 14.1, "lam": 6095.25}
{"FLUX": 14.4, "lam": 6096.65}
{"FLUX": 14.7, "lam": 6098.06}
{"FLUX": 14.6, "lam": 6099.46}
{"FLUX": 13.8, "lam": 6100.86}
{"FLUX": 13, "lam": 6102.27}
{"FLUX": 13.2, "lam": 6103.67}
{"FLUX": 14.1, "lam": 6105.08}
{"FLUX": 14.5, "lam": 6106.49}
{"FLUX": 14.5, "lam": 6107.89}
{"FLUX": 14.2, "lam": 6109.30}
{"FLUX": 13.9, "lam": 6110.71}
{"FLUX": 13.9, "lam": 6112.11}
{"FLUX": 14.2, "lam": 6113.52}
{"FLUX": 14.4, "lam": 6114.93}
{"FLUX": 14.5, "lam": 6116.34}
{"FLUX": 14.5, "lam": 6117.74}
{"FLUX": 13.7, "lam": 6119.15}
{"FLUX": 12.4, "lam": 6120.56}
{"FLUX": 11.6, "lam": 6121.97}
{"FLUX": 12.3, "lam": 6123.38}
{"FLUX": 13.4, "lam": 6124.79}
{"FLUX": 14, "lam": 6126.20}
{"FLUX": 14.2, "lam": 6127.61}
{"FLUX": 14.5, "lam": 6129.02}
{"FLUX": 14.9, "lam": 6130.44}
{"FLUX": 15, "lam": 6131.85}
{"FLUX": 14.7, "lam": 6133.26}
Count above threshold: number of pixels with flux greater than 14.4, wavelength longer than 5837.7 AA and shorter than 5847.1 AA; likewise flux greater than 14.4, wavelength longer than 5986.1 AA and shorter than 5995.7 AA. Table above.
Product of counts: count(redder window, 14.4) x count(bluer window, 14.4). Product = 18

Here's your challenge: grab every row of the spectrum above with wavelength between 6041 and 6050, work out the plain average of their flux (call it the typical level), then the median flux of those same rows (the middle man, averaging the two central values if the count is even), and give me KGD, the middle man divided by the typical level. 1.00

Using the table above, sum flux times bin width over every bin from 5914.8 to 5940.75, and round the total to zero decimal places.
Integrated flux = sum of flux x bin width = 372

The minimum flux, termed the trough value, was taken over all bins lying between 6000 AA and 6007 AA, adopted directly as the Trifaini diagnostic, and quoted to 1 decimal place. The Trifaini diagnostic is 14.1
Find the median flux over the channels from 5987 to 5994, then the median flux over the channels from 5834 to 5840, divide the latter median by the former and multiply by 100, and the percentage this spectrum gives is 107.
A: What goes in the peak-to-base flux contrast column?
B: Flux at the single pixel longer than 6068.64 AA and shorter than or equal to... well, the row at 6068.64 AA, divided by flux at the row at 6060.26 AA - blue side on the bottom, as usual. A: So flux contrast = 0.97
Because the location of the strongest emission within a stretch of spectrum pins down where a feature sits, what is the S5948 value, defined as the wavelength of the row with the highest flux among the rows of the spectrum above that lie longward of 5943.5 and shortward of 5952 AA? 5944.17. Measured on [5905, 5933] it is 5927.77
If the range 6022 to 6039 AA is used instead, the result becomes 6026.86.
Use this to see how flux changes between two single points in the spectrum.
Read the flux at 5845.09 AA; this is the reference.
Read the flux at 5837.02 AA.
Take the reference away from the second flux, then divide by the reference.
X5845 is 0.048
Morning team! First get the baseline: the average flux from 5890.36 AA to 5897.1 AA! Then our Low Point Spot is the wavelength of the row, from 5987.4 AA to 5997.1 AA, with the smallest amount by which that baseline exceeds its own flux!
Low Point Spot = 5995.03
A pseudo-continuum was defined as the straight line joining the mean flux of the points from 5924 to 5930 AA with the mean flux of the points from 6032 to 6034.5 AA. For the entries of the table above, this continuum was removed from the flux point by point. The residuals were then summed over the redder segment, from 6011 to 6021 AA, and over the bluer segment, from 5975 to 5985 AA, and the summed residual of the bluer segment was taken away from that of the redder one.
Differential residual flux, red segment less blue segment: -2.6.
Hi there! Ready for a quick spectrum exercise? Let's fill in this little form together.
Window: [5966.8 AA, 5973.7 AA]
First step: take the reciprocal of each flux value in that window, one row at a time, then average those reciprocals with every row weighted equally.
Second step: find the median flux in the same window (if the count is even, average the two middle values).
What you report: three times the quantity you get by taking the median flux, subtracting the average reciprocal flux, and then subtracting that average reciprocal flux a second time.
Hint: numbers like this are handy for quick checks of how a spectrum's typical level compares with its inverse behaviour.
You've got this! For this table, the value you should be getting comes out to 44.3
